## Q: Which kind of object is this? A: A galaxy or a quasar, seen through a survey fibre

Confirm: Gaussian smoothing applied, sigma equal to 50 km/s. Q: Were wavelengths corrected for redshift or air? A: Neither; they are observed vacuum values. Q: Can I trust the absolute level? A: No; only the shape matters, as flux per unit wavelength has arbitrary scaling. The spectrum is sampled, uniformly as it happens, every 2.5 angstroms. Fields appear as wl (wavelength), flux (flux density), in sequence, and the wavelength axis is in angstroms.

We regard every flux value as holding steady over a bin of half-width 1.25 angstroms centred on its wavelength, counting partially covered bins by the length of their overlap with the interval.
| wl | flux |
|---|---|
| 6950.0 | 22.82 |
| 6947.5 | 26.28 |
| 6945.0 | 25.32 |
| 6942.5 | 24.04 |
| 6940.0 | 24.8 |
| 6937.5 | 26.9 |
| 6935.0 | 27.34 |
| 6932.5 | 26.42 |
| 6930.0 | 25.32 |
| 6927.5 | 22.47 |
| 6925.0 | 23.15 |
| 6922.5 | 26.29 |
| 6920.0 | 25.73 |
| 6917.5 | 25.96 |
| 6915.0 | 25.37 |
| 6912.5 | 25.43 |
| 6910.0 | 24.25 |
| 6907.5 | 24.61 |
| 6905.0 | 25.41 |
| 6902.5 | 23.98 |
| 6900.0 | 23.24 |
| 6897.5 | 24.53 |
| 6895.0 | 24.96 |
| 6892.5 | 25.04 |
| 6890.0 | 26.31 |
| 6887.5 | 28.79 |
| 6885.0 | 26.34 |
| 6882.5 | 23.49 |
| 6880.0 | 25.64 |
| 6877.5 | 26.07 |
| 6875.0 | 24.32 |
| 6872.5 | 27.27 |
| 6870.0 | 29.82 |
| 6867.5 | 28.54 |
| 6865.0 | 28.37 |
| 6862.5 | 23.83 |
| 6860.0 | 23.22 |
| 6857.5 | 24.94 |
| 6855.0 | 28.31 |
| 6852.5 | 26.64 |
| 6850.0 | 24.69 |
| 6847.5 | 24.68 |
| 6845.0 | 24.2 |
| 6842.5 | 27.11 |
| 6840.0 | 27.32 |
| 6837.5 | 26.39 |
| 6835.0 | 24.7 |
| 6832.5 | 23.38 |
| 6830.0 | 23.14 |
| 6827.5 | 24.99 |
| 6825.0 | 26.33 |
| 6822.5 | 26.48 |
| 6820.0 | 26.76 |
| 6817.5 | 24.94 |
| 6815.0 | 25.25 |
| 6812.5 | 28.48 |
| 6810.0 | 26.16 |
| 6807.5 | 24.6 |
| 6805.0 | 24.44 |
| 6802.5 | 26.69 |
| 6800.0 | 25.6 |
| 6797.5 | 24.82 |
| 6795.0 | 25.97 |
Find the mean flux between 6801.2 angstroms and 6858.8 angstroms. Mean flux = 25.68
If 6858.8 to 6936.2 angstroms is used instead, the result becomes 25.53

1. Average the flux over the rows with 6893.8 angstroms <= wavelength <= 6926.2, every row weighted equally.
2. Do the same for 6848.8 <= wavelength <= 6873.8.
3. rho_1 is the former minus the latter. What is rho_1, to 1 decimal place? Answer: -1.7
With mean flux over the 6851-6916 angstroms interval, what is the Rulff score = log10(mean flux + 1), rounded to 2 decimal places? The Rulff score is 1.43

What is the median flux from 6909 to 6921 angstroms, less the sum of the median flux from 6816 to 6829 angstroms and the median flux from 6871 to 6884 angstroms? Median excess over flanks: -26.5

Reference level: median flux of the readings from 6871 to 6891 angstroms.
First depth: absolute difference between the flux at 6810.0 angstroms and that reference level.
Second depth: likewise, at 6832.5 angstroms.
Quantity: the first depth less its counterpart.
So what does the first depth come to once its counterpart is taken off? -2.8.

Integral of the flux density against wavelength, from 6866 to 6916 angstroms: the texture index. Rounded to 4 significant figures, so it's 1284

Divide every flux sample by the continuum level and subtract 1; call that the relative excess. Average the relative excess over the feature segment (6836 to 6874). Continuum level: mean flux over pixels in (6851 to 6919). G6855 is 0.024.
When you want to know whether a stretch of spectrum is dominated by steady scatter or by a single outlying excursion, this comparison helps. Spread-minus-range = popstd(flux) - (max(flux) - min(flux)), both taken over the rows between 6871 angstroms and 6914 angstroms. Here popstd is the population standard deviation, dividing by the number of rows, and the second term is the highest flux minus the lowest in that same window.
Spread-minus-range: -4.2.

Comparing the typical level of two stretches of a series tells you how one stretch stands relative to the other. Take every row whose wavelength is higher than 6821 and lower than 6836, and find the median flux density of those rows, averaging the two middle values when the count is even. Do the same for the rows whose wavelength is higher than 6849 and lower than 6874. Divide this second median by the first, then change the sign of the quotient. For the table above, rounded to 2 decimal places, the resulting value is -1.08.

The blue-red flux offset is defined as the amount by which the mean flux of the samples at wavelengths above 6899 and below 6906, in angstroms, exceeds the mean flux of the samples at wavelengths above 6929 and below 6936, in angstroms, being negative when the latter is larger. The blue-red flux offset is -2.2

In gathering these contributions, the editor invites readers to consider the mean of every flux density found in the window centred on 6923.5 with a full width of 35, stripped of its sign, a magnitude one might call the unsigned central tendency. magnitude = 25.29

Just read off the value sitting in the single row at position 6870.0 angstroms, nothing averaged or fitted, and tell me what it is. 29.82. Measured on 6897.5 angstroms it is 24.53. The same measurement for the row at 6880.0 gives 25.64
